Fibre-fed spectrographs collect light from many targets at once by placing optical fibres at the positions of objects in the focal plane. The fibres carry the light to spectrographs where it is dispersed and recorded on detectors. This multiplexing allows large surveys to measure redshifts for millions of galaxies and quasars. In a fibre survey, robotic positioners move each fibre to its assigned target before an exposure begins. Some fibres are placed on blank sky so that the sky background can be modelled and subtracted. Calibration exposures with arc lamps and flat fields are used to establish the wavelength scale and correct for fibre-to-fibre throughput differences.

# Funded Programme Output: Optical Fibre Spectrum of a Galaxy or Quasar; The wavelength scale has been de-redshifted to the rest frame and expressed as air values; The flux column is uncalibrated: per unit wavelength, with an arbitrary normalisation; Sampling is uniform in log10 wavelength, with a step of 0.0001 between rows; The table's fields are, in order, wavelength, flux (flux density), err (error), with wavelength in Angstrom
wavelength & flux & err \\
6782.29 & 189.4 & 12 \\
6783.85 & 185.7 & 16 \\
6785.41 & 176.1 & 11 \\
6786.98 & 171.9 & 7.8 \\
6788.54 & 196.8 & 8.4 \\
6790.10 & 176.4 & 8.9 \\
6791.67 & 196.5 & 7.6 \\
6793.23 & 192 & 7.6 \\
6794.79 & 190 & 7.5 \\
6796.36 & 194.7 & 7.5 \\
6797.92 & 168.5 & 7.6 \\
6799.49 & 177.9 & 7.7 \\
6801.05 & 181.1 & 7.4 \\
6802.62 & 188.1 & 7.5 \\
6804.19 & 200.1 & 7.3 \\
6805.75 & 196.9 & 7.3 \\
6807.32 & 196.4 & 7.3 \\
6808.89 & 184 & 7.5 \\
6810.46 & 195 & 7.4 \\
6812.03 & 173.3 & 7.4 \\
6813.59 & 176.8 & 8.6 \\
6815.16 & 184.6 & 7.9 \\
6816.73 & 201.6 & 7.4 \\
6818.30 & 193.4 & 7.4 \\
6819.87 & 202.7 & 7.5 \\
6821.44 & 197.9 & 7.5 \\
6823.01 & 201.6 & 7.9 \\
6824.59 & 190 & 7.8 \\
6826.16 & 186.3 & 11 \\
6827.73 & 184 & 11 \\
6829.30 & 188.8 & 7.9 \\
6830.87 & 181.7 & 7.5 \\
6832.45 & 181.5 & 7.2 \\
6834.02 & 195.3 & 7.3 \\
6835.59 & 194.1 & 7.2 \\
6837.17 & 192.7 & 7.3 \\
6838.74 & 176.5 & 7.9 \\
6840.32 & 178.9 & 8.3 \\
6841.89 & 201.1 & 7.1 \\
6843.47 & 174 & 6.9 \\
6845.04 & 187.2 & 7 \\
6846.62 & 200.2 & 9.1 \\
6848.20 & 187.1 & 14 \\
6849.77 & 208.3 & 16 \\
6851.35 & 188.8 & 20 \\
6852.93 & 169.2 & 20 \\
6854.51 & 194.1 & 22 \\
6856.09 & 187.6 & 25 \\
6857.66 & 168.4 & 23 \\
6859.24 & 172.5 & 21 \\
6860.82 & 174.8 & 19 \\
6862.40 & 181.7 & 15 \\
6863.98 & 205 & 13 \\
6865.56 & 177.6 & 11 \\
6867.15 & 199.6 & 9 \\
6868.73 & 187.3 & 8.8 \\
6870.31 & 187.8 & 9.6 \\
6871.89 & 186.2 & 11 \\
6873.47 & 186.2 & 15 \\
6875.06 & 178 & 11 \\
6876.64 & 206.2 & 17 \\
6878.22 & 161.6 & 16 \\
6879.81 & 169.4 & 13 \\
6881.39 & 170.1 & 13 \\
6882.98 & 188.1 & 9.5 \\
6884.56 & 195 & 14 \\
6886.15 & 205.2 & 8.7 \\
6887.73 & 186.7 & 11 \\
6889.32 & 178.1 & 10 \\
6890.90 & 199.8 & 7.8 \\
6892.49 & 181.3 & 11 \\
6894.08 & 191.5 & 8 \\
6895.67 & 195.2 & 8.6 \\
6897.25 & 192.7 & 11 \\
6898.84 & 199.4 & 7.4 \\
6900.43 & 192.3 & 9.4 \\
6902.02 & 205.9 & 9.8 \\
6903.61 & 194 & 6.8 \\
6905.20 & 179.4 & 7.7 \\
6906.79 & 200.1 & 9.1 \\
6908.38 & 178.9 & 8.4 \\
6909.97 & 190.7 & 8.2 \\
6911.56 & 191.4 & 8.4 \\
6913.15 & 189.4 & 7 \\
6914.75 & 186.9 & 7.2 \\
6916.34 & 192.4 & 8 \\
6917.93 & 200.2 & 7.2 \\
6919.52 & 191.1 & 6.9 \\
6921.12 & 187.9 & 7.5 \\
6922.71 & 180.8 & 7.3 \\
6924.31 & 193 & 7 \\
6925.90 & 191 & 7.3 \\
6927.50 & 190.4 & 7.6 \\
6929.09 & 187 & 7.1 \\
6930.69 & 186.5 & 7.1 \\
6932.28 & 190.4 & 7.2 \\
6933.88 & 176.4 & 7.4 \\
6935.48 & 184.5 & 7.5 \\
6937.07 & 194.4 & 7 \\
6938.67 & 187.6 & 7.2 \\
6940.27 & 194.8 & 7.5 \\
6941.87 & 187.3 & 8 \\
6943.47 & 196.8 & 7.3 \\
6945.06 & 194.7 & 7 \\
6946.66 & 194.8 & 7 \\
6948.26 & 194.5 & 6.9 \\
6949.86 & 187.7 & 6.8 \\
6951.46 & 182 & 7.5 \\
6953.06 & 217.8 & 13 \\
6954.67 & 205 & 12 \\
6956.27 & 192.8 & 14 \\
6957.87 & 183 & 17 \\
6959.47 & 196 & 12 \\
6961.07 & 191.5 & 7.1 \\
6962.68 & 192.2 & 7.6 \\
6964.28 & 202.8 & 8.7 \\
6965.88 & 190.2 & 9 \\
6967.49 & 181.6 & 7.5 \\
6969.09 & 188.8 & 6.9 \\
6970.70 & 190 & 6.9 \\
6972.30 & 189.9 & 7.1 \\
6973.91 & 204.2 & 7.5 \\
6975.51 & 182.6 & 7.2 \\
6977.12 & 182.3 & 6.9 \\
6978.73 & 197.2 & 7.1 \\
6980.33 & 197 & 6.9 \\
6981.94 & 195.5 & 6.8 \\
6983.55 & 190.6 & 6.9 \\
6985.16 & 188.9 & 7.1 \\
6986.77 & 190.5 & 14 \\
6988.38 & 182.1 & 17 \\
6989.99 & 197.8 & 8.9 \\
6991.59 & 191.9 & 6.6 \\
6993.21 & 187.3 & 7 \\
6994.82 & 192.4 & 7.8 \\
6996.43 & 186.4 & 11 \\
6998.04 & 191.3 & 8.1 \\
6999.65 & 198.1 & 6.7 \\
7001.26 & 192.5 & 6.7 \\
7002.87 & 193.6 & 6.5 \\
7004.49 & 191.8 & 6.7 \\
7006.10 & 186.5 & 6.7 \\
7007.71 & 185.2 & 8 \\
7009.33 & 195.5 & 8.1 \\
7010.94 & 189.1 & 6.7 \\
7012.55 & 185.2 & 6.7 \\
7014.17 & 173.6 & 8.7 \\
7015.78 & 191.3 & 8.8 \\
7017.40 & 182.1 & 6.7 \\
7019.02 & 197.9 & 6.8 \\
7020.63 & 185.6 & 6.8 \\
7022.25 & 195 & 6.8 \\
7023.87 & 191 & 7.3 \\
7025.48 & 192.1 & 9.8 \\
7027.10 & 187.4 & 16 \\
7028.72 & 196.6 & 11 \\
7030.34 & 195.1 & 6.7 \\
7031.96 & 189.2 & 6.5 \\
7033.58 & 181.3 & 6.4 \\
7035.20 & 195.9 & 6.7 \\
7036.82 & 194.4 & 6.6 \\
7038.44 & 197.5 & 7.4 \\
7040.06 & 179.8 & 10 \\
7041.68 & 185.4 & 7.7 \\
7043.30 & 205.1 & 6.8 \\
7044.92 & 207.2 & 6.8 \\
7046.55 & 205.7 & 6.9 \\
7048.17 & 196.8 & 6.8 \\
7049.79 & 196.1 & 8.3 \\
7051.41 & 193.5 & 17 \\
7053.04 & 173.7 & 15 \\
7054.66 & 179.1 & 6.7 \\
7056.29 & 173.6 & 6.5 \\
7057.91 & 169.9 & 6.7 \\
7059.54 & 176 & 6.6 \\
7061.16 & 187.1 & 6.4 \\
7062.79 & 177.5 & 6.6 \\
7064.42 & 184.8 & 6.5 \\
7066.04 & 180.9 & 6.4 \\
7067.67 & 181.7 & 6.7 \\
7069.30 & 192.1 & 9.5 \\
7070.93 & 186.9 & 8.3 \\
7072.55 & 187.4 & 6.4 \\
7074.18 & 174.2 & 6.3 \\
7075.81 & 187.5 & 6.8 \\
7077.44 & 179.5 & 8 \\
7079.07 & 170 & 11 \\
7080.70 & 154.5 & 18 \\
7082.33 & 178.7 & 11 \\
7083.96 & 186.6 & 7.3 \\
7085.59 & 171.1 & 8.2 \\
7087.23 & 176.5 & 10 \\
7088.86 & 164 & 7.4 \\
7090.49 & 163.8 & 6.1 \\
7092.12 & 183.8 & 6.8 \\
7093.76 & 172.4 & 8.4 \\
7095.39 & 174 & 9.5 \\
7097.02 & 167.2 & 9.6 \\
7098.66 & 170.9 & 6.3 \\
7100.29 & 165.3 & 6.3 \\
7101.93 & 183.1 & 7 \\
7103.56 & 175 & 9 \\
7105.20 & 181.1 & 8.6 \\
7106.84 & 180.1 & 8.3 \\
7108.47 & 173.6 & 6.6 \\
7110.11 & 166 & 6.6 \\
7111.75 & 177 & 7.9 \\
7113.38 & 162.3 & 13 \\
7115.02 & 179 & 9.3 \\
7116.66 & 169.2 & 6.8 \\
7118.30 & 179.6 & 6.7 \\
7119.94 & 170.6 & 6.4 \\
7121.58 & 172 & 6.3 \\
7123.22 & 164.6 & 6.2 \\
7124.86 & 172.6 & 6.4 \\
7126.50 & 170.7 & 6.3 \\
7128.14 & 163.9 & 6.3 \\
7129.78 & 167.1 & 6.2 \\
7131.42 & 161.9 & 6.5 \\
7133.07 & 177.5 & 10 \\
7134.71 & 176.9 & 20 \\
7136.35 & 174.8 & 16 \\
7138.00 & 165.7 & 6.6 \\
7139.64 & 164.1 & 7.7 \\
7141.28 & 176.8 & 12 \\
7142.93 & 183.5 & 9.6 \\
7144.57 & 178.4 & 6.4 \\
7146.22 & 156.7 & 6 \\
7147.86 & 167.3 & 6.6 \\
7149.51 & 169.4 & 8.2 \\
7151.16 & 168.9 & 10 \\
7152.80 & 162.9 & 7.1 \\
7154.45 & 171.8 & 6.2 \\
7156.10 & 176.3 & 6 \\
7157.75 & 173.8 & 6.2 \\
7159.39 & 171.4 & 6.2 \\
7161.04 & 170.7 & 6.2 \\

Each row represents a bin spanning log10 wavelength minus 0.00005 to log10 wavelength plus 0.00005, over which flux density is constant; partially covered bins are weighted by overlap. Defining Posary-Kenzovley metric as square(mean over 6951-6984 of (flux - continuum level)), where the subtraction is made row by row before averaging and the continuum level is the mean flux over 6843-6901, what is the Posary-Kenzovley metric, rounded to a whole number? 38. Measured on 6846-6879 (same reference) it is 1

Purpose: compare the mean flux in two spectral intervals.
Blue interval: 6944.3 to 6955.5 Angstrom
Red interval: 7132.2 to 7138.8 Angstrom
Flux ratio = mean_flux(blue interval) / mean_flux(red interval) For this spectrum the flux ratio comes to 1.13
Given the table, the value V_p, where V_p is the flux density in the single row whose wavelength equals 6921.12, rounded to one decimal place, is 187.9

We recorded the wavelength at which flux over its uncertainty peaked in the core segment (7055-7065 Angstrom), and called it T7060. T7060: 7061.16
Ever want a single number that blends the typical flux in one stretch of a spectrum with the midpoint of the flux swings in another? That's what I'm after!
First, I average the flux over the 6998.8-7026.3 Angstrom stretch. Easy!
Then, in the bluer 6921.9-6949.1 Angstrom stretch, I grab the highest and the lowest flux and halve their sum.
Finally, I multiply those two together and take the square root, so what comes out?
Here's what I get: 188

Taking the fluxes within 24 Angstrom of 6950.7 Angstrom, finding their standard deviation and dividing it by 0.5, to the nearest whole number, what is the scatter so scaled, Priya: 16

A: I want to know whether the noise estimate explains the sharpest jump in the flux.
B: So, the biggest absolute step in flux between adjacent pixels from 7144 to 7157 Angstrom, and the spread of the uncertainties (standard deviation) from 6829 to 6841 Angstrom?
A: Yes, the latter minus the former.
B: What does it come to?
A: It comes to -21.3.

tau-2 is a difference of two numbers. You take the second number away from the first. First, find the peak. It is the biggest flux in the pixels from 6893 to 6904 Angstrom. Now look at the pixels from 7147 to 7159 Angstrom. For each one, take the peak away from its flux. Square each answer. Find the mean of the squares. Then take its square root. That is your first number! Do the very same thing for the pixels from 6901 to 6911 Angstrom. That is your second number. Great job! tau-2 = 19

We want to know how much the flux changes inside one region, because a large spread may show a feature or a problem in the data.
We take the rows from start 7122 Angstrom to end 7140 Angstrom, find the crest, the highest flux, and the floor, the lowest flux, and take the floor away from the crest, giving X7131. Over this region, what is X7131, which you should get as 16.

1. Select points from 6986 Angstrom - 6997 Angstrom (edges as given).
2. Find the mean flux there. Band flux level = 190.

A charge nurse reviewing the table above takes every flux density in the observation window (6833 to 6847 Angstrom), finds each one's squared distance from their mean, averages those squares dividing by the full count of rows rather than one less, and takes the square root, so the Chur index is 9.6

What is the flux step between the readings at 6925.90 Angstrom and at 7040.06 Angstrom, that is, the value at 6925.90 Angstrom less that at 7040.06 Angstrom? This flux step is 11.2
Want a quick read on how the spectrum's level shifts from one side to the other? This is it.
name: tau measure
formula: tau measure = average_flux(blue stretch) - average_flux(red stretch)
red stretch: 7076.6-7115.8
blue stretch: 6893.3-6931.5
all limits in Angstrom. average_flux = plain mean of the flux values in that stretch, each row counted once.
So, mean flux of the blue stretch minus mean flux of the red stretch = 18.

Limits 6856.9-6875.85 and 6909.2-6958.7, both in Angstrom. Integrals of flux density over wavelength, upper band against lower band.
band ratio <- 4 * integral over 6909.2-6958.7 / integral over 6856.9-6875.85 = 11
